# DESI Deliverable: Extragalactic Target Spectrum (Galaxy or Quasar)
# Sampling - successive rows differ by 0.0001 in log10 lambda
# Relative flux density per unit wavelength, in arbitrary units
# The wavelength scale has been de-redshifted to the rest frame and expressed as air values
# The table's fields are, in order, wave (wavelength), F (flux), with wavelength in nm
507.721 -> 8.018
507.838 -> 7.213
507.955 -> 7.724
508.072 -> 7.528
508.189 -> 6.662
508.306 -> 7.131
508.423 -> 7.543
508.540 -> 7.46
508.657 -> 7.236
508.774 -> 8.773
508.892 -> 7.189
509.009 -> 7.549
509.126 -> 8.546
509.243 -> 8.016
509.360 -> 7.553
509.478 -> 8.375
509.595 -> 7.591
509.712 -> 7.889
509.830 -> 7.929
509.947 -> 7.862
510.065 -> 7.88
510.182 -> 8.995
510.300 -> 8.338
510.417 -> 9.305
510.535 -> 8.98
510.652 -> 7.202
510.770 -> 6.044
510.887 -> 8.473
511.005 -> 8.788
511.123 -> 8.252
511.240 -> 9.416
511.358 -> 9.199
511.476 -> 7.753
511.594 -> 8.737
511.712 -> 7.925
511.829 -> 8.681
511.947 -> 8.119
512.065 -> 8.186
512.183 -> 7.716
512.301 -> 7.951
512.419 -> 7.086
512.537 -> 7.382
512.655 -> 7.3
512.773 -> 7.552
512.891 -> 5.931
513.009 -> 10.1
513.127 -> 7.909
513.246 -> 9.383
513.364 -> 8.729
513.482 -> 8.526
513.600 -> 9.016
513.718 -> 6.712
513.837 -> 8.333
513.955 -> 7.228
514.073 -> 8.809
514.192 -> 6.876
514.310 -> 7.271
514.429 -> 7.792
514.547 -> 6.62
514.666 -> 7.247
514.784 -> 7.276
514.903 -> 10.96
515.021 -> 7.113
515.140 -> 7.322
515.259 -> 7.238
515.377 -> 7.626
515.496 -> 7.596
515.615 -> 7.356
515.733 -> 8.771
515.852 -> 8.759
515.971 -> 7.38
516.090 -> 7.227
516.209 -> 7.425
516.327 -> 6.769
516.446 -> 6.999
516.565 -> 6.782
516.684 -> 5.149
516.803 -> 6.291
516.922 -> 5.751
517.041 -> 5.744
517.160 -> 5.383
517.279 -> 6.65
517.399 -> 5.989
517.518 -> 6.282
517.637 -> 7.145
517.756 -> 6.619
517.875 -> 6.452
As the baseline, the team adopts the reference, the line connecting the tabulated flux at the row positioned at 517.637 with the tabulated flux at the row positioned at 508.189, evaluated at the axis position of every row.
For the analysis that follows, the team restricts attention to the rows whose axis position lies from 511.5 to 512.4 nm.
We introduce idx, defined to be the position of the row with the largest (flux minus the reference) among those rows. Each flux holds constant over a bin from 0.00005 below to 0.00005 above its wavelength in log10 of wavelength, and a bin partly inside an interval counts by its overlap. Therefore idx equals 511.594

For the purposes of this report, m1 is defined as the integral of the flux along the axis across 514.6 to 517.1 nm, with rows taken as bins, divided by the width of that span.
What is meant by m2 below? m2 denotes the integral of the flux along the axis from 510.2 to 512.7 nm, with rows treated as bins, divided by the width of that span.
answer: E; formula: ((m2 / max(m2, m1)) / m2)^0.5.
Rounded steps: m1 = 7.3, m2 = 8.2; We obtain 0.3502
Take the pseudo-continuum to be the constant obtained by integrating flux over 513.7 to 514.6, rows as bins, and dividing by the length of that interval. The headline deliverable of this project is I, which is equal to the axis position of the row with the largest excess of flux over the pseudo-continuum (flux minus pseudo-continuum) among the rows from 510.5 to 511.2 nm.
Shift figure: 510.535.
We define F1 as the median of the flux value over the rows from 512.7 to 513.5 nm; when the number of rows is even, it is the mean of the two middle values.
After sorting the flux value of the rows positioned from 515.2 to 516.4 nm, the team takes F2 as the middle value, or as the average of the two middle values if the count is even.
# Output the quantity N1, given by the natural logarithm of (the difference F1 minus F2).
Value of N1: 0.12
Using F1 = 8.5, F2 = 7.40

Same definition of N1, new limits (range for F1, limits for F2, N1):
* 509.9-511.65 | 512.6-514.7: -0.22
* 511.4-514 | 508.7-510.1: -2.93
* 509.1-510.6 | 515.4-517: -0.24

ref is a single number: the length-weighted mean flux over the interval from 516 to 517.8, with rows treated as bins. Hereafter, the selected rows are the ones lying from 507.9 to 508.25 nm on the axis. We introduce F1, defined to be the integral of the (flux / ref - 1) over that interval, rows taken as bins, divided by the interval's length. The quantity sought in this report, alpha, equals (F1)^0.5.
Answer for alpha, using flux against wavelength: 0.37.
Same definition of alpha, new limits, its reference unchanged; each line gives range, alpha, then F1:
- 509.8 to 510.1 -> 0.48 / 0.23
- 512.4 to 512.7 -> 0.36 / 0.13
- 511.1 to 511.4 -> 0.64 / 0.40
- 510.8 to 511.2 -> 0.55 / 0.30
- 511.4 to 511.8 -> 0.53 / 0.28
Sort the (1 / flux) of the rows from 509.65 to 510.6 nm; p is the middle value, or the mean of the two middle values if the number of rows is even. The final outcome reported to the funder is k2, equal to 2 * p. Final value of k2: 0.246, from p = 0.123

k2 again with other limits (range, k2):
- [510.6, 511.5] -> 0.239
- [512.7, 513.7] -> 0.232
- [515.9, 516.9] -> 0.290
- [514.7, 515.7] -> 0.273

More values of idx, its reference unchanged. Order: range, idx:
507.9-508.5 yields 507.955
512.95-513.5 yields 513.009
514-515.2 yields 514.903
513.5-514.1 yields 513.600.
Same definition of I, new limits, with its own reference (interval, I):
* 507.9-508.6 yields 507.955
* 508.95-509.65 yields 509.126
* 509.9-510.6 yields 510.417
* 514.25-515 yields 514.903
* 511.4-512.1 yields 511.594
